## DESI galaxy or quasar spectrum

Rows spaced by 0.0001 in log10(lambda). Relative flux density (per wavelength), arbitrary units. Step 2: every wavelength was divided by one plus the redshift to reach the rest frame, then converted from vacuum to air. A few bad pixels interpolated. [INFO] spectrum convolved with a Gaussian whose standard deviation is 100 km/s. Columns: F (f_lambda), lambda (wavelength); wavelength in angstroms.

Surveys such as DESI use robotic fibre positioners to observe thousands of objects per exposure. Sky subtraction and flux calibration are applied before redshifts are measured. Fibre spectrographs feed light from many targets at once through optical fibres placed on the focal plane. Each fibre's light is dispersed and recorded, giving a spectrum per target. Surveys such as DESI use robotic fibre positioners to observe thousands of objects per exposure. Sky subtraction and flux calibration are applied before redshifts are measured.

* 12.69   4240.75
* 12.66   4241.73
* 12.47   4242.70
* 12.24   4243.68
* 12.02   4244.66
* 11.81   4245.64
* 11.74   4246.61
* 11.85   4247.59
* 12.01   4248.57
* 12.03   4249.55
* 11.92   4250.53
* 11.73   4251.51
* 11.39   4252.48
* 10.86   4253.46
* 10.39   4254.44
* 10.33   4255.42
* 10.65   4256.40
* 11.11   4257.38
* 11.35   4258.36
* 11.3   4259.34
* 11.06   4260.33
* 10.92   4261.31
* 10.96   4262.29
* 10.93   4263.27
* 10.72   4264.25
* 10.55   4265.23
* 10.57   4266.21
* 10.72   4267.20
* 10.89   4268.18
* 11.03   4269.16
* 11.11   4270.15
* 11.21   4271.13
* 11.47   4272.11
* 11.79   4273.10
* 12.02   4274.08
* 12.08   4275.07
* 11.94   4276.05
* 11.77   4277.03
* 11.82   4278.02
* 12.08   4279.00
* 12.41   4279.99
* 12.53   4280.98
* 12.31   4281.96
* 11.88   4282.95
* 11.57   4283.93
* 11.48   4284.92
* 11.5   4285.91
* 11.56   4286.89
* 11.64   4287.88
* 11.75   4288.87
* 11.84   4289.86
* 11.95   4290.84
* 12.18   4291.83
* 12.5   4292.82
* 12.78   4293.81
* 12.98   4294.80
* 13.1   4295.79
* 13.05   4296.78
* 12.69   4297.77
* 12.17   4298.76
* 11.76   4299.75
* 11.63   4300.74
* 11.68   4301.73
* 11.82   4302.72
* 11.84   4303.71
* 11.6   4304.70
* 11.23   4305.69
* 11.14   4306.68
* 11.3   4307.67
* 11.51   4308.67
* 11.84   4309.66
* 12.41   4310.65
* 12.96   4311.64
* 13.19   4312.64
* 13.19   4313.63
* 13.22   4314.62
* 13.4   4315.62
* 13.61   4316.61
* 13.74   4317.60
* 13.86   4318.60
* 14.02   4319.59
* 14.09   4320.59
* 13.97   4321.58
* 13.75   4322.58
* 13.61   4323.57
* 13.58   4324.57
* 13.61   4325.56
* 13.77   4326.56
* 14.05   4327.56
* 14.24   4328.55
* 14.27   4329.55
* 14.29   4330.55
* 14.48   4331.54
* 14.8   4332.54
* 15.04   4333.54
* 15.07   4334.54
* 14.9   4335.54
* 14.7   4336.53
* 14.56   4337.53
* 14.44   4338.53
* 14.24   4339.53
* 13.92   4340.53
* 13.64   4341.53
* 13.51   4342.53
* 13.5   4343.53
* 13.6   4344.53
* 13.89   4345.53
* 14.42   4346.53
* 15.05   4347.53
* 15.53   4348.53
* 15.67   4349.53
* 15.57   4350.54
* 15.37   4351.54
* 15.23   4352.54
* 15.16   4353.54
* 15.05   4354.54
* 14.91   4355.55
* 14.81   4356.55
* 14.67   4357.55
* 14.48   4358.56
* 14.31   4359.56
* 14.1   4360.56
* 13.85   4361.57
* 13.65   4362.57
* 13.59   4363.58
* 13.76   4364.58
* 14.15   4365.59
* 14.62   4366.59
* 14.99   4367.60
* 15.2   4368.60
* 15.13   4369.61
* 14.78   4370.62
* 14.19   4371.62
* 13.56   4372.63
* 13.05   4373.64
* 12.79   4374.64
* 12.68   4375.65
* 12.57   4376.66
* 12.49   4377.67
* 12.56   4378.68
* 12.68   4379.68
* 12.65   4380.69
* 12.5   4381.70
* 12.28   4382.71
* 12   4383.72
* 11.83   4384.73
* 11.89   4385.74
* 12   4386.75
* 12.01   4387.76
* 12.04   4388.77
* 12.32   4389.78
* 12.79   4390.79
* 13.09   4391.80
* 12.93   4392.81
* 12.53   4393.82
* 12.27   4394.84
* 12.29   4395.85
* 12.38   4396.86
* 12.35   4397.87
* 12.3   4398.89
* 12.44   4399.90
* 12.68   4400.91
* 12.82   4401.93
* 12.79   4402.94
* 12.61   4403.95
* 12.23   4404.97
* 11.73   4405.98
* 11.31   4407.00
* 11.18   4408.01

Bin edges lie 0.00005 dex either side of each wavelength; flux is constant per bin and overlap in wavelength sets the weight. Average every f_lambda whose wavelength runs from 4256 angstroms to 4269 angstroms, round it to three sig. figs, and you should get 10.9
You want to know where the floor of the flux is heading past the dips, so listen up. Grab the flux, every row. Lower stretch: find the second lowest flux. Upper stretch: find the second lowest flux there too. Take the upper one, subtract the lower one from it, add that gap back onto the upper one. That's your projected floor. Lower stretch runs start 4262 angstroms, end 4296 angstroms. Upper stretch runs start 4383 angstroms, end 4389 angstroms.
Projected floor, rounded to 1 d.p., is 13.2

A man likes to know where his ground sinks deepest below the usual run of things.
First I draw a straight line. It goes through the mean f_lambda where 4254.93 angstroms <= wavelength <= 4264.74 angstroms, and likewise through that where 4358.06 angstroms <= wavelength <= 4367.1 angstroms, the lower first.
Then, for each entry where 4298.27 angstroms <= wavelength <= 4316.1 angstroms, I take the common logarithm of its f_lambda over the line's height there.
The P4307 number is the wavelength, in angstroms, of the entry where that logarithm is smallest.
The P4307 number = 4306.68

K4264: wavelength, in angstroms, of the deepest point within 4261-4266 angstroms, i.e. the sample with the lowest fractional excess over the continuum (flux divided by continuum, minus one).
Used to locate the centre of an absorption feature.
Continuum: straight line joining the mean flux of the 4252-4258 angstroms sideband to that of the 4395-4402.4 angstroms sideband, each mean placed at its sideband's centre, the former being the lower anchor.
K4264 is 4265.23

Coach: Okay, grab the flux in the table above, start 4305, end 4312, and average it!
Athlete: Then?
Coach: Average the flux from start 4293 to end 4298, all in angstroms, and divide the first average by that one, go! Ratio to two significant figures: 0.91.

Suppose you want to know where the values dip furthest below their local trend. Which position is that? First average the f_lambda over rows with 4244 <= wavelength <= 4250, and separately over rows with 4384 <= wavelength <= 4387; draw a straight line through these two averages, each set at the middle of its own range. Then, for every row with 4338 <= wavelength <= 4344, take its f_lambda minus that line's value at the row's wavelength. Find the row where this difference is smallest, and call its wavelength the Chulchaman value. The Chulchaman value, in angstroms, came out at 4343.53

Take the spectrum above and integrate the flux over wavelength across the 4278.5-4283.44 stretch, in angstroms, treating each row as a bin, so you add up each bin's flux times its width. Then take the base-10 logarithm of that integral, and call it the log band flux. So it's 1.78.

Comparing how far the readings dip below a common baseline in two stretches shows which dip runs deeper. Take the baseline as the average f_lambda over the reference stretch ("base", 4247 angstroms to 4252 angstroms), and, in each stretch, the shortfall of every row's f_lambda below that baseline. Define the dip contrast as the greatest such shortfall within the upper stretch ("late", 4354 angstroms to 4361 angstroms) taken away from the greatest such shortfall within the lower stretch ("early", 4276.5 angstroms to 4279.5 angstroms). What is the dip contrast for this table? 2.3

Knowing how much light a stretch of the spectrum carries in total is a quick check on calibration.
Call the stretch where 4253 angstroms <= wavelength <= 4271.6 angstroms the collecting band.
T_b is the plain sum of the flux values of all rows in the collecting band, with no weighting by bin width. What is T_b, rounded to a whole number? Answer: 207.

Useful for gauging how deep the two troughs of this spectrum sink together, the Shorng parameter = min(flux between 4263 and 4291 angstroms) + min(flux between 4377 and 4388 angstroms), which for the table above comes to 22.4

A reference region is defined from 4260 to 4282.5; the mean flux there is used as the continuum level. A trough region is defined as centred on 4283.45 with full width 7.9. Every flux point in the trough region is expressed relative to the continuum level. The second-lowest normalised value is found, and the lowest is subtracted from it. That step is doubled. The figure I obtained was 0.003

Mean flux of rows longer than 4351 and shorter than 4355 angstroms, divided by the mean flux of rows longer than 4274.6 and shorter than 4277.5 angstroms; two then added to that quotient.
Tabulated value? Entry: 3.27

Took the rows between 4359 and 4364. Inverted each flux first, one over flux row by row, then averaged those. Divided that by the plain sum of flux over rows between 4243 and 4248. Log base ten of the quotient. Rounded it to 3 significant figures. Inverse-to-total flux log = -2.92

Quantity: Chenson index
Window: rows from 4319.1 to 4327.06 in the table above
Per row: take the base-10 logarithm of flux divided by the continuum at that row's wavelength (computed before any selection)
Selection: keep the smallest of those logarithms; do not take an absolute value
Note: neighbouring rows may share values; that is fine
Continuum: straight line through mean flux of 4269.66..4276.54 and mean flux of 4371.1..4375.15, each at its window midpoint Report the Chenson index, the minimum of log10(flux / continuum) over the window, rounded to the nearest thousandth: 0.034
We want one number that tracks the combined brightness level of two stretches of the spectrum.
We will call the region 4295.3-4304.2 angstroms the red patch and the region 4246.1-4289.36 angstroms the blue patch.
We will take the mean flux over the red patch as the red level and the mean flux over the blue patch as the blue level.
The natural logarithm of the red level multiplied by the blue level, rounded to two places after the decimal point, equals 4.94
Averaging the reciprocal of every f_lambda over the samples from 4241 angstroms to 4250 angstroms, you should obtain 0.083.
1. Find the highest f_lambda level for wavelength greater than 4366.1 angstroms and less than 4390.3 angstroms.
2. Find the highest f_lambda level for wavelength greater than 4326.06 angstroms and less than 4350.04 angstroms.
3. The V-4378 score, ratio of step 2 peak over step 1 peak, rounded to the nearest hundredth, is 1.03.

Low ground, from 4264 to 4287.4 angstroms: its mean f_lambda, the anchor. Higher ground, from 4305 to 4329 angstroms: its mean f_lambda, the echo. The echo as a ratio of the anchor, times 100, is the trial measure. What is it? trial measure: 114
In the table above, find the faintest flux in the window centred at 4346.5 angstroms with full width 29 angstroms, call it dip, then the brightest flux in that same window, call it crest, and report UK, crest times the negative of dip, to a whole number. -212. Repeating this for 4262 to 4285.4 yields -132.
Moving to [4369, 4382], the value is -189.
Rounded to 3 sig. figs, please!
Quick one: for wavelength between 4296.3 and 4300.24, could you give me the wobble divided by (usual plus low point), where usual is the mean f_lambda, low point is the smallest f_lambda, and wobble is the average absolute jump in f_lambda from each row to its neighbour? 0.0178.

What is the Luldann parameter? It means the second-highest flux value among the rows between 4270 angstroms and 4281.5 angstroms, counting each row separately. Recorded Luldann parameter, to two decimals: 12.41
